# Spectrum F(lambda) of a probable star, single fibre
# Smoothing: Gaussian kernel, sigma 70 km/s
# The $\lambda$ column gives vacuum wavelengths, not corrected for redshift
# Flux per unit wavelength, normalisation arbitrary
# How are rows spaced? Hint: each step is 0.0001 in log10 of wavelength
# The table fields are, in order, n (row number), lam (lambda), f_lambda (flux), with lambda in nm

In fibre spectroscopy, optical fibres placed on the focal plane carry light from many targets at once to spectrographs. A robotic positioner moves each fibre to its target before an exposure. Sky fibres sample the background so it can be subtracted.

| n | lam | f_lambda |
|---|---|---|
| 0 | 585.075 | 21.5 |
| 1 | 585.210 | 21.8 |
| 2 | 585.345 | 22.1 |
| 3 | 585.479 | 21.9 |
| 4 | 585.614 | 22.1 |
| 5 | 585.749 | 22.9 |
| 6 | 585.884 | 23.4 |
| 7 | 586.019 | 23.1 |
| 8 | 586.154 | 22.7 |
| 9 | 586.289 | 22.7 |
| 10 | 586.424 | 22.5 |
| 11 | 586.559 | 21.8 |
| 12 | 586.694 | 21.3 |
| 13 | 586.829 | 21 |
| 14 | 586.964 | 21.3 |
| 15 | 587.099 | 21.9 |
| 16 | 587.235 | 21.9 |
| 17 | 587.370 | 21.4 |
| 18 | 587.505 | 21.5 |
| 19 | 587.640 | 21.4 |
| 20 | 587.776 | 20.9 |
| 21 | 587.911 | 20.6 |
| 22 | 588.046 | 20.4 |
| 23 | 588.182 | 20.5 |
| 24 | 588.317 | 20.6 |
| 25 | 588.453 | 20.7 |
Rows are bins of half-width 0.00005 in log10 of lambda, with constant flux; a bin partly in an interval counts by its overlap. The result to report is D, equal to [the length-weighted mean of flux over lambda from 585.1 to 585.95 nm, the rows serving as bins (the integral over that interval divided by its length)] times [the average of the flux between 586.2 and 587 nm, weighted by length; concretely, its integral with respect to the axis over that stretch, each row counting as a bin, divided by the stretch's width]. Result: 487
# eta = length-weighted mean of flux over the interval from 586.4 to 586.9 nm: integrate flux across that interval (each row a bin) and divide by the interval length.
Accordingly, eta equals 21.6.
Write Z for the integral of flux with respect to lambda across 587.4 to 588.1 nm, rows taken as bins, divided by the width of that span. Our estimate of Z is 21.0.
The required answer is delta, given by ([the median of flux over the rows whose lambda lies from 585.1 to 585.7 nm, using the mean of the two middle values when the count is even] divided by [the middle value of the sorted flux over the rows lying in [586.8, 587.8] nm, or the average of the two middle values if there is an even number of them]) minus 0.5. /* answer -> 0.53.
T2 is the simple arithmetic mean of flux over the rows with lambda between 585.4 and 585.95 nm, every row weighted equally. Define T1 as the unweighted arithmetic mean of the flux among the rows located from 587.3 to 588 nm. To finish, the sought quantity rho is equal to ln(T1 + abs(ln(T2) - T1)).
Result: 3.67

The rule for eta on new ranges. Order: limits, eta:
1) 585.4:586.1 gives 22.7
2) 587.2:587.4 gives 21.7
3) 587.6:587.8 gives 21.1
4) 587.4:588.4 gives 20.9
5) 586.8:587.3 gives 21.5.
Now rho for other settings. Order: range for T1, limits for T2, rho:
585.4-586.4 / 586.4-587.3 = 3.74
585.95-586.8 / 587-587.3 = 3.73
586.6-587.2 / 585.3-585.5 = 3.68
